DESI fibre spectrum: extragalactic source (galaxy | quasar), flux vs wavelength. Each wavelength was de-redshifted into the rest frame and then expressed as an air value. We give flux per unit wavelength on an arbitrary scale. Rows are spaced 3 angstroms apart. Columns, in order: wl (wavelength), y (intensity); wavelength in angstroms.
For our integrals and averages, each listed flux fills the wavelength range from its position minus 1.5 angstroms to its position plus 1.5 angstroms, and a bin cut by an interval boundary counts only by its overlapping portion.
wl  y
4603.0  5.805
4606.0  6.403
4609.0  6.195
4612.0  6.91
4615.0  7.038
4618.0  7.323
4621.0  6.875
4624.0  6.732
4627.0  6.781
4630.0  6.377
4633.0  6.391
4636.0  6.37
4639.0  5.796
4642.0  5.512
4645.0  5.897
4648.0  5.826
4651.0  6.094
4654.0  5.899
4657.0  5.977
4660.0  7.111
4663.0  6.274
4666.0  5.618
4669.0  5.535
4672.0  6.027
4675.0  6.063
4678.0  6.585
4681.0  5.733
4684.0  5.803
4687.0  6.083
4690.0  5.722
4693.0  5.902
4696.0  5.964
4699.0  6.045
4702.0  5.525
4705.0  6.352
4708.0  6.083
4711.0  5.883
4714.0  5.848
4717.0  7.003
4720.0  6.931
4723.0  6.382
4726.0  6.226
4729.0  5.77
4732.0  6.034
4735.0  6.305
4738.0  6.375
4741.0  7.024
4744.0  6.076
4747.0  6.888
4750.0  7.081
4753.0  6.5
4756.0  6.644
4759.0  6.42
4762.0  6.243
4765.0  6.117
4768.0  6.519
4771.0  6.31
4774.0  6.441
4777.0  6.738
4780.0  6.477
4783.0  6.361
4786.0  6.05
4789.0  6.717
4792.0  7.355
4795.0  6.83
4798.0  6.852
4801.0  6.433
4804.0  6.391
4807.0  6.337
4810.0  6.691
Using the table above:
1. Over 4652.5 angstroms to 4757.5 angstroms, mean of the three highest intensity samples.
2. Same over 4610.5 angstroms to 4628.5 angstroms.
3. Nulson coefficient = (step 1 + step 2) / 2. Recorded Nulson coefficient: 7.08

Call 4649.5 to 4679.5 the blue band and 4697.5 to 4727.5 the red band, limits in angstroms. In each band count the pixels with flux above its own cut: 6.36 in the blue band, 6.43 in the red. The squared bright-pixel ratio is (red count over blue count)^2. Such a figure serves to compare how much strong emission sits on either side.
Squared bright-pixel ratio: 1.00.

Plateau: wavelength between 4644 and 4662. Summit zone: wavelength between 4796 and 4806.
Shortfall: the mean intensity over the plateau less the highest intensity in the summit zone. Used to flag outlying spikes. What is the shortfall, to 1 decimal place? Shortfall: -0.7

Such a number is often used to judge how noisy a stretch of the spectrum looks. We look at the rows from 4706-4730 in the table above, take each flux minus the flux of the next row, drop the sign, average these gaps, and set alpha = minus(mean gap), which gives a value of -0.375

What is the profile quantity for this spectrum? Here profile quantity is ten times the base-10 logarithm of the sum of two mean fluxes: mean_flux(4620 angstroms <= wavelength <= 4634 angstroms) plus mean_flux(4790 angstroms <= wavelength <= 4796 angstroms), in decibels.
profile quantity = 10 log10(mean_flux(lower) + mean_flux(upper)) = 11.4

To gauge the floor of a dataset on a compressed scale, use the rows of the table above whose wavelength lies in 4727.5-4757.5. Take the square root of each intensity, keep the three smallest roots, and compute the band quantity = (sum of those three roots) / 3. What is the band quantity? 2.44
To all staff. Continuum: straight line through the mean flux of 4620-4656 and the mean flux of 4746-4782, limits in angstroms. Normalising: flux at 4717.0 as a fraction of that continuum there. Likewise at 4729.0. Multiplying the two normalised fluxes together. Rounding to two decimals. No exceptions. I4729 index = 0.98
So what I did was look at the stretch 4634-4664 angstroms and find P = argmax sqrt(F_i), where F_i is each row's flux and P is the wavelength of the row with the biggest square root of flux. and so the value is 4660.0 angstroms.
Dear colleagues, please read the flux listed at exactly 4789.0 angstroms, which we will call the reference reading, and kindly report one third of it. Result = 2.24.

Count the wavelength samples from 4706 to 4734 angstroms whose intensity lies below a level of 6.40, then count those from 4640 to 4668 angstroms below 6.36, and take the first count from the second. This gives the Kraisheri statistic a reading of 1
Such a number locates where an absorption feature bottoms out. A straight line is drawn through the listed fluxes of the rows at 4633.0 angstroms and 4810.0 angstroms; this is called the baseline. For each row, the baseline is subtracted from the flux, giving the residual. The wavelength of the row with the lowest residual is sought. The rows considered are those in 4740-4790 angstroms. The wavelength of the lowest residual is 4786.0 angstroms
